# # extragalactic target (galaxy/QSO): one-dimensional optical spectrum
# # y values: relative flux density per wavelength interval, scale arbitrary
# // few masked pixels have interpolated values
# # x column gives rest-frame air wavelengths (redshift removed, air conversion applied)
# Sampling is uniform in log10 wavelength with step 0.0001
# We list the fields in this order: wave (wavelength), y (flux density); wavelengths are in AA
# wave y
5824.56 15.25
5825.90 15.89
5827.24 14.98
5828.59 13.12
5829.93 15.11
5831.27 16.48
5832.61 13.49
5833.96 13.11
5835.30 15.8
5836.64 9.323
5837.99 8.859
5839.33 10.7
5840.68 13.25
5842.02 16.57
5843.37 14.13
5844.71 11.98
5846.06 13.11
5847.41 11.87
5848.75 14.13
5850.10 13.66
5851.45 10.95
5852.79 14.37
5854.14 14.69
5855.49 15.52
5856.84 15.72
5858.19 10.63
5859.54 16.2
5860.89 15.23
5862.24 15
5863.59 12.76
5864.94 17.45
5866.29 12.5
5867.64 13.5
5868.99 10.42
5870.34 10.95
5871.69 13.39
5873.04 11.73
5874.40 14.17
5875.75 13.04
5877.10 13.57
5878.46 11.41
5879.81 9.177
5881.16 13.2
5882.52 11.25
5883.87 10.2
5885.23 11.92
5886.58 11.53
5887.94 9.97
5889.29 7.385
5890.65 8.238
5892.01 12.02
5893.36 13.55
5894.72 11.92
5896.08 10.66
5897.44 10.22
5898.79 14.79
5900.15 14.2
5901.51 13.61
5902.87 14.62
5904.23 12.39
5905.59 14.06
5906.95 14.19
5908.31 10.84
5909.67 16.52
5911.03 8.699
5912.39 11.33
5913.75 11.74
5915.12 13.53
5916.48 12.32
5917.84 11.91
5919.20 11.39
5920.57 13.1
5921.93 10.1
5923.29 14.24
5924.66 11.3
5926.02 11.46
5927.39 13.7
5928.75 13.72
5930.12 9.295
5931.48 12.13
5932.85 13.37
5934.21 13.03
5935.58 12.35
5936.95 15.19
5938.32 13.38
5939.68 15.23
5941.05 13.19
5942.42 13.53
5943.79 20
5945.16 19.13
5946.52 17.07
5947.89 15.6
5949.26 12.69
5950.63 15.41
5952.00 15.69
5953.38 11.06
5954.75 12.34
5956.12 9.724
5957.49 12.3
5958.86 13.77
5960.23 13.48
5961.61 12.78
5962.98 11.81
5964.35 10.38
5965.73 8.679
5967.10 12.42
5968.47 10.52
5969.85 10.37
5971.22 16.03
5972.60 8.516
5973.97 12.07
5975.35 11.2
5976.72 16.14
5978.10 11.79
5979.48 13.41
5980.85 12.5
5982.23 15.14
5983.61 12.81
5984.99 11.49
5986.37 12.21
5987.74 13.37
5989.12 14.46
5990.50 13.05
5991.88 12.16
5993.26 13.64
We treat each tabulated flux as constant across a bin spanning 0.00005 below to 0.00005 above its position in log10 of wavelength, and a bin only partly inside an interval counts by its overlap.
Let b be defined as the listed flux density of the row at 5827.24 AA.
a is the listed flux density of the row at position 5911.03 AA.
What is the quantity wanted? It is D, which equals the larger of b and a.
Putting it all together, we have 15.0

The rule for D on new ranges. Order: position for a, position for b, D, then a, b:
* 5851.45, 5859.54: 16.2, 10.95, 16.2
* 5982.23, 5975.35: 15.1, 15.14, 11.2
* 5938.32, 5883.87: 13.4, 13.38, 10.2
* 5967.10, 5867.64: 13.5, 12.42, 13.5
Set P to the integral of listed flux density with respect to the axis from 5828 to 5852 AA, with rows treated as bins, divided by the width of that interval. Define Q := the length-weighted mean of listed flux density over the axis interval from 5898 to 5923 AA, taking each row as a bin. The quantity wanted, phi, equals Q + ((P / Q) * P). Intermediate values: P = 13.1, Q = 12.8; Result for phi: 26.2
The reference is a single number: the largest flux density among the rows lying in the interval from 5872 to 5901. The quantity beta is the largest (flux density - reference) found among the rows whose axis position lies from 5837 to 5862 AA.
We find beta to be 1.8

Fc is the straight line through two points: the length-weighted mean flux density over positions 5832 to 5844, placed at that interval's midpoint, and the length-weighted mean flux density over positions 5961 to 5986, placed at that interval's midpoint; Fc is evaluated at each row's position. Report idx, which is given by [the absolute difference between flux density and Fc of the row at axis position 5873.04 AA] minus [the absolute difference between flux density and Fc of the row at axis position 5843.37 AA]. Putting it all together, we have 0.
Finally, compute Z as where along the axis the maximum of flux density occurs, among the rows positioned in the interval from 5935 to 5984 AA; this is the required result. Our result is 5943.79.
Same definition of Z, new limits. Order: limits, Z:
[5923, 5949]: 5943.79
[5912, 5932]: 5923.29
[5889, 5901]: 5898.79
